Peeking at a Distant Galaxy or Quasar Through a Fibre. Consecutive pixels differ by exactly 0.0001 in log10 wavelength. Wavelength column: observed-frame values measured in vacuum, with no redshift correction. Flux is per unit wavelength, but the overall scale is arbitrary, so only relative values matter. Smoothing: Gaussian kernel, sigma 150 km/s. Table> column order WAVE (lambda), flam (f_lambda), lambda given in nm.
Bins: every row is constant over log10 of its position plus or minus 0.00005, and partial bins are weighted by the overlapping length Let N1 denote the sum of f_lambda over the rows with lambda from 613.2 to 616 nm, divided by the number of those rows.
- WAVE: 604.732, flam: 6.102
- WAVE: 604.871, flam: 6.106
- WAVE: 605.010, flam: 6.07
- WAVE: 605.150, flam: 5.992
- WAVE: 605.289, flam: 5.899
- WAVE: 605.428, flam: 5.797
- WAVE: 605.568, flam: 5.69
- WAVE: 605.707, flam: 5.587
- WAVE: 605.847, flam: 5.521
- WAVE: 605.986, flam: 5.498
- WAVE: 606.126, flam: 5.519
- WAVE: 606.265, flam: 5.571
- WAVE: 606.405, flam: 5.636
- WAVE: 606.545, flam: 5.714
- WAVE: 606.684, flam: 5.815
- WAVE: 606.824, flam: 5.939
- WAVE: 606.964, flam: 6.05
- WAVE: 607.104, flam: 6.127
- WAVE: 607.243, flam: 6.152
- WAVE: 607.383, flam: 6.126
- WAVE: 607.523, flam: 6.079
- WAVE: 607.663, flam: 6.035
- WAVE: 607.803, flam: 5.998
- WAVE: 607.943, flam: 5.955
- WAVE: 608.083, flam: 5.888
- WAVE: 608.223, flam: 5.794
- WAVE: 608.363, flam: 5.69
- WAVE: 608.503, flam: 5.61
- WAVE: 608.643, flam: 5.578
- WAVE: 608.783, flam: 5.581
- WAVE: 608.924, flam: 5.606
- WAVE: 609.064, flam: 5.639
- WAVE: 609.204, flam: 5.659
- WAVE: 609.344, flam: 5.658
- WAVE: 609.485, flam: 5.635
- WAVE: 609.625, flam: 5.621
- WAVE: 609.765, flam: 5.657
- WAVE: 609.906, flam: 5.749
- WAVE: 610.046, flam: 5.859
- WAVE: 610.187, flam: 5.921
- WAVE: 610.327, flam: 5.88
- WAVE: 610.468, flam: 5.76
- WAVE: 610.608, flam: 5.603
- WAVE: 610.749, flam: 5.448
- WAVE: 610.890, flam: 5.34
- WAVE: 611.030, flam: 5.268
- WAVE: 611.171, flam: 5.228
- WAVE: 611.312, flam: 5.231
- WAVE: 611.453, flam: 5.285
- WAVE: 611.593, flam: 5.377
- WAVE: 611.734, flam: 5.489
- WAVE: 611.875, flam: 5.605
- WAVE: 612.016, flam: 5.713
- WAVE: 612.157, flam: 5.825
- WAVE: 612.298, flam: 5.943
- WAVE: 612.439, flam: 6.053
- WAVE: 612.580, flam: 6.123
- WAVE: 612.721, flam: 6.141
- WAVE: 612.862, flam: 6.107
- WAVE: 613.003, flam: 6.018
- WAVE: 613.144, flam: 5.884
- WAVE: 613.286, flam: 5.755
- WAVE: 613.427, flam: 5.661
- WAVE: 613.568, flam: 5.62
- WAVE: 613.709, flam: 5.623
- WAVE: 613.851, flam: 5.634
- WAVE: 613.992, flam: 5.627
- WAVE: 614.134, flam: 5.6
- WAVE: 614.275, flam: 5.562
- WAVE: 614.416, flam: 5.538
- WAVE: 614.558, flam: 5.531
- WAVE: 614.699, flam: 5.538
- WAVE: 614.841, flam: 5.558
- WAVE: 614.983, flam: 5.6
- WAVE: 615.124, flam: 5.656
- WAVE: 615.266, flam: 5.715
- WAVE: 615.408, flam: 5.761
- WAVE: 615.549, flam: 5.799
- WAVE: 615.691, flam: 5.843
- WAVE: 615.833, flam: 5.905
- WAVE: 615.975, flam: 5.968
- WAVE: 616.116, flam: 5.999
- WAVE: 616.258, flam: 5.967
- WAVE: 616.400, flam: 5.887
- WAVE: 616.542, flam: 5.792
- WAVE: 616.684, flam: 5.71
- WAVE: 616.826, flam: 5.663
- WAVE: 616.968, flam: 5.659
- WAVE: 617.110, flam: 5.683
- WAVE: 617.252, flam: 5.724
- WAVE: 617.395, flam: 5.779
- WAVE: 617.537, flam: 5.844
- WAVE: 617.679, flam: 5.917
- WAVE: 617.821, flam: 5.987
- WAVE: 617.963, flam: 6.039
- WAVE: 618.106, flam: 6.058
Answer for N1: 5.67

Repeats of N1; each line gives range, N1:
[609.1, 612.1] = 5.57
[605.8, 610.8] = 5.77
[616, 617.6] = 5.79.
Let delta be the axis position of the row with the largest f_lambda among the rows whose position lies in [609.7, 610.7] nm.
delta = 610.187 nm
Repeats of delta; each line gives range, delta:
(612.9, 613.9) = 613.003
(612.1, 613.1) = 612.721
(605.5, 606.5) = 605.568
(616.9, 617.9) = 617.821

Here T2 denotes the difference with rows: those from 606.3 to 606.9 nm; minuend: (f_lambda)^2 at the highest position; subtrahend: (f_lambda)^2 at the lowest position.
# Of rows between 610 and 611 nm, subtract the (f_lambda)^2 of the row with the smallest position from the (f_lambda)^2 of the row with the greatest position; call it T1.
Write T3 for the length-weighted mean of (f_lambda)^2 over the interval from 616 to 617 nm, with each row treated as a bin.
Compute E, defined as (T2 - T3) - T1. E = -25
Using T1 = -5.8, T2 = 3.5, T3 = 34.0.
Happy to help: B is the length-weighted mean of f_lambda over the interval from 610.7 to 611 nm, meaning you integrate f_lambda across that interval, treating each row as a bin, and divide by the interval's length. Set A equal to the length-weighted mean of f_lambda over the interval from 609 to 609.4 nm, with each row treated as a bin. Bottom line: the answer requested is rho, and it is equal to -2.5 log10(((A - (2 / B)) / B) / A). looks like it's 1.90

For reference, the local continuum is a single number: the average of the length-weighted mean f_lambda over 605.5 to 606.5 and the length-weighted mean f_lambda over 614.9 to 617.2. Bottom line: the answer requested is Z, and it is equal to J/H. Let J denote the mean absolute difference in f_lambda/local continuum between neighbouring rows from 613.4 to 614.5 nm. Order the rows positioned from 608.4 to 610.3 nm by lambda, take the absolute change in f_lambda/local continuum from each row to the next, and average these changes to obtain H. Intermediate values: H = 0.007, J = 0.0038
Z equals 0.6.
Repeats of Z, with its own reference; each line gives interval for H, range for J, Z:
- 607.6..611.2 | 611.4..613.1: 1.4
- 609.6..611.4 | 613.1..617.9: 0.6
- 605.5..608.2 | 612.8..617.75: 0.8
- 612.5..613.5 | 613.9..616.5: 0.5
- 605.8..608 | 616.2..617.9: 1.0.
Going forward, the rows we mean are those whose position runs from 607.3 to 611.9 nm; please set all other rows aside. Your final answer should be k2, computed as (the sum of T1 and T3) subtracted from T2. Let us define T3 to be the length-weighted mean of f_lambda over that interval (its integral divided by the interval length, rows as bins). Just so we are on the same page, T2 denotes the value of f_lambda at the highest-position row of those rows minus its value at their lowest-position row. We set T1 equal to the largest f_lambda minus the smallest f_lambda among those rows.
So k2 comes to -7.08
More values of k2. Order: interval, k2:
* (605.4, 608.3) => -6.49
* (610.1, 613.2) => -6.64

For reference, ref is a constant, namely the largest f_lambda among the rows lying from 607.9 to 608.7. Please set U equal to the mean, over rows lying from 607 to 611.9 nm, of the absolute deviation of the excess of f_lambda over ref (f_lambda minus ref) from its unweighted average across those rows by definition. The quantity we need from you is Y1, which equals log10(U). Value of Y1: -0.68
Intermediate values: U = 0.210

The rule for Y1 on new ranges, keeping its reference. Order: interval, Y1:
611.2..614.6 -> -0.68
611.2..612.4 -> -0.67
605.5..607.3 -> -0.70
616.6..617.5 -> -1.46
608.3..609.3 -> -1.47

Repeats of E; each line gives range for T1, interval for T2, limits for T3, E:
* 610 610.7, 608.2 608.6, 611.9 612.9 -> -35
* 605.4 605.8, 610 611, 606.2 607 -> -37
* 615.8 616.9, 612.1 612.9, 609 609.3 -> -26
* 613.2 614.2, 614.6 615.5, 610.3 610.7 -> -28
